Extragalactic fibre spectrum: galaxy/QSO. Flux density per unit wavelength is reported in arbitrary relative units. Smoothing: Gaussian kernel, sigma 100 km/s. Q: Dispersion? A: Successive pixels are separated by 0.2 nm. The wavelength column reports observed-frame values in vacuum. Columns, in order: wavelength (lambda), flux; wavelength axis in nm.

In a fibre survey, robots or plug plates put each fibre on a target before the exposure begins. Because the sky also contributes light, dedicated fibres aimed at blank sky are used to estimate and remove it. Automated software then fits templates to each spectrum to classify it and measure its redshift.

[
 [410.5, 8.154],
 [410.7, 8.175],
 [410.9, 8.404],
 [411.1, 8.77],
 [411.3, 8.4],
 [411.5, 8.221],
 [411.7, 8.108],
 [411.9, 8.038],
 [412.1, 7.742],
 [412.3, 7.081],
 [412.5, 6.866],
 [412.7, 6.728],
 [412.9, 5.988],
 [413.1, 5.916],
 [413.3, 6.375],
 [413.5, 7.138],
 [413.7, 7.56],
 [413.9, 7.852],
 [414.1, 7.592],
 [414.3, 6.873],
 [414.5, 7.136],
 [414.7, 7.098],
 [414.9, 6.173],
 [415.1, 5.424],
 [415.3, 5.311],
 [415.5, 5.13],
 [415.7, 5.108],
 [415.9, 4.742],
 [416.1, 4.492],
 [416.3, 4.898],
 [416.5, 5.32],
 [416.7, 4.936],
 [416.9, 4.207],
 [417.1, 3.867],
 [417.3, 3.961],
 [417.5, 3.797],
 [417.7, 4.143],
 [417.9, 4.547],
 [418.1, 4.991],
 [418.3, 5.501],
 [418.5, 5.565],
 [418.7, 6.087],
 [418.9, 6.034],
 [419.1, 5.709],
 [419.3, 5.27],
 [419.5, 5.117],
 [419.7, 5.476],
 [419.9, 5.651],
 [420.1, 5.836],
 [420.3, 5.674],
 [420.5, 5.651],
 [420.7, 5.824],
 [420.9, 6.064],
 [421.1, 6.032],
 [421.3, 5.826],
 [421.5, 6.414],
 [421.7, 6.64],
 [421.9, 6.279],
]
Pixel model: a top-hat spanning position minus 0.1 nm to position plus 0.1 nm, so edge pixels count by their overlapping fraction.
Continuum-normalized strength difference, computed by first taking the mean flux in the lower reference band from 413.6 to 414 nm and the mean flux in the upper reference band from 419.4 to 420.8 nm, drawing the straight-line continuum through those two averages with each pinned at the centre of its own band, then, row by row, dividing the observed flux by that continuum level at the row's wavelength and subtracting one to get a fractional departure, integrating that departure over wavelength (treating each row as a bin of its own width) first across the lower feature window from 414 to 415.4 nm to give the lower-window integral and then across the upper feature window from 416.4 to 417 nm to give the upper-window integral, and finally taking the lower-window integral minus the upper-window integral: 0.00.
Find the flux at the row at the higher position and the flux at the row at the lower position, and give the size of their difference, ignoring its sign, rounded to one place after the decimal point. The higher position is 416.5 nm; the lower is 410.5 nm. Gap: 2.8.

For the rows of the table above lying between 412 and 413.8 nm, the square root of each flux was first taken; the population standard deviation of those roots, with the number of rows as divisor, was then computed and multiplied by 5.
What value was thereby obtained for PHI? 0.58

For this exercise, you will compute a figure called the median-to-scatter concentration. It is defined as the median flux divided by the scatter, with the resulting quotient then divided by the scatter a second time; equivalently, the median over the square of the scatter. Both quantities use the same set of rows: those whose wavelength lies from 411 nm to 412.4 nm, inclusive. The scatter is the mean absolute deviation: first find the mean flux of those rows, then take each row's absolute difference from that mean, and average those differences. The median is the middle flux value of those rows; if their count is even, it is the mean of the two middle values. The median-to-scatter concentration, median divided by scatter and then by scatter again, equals 59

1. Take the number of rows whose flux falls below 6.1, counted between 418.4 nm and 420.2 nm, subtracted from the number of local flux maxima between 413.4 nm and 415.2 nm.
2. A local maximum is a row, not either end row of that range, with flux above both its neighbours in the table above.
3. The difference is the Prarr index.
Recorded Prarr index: -7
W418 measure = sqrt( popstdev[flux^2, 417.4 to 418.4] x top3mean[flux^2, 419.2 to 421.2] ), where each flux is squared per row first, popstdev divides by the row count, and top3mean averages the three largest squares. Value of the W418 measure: 14.2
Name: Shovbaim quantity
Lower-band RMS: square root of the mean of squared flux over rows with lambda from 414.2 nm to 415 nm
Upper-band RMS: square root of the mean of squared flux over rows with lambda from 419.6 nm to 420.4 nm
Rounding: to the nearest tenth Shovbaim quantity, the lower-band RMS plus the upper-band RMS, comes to 12.5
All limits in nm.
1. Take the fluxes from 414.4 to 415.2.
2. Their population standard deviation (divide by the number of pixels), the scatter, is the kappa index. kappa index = 0.71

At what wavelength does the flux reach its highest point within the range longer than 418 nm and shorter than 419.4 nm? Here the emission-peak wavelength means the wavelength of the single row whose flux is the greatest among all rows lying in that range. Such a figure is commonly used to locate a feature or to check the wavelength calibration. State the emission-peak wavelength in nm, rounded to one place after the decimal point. 418.7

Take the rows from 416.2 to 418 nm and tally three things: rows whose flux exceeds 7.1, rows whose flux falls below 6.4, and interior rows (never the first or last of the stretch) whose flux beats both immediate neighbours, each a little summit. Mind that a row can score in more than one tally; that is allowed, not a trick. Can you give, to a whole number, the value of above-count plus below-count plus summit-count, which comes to 11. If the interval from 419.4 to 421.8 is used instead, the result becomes 12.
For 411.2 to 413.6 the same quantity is 9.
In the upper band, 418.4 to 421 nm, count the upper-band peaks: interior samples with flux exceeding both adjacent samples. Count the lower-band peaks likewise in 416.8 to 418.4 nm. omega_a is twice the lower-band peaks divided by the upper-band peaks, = 1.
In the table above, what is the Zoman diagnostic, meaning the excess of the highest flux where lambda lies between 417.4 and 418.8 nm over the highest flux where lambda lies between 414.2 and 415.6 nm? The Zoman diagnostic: -1.05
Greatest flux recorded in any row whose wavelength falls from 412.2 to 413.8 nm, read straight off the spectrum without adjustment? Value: 7.56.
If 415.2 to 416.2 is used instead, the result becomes 5.311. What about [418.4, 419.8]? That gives 6.087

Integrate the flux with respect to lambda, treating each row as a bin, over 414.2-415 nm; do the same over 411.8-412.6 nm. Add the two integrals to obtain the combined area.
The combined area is 11.4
